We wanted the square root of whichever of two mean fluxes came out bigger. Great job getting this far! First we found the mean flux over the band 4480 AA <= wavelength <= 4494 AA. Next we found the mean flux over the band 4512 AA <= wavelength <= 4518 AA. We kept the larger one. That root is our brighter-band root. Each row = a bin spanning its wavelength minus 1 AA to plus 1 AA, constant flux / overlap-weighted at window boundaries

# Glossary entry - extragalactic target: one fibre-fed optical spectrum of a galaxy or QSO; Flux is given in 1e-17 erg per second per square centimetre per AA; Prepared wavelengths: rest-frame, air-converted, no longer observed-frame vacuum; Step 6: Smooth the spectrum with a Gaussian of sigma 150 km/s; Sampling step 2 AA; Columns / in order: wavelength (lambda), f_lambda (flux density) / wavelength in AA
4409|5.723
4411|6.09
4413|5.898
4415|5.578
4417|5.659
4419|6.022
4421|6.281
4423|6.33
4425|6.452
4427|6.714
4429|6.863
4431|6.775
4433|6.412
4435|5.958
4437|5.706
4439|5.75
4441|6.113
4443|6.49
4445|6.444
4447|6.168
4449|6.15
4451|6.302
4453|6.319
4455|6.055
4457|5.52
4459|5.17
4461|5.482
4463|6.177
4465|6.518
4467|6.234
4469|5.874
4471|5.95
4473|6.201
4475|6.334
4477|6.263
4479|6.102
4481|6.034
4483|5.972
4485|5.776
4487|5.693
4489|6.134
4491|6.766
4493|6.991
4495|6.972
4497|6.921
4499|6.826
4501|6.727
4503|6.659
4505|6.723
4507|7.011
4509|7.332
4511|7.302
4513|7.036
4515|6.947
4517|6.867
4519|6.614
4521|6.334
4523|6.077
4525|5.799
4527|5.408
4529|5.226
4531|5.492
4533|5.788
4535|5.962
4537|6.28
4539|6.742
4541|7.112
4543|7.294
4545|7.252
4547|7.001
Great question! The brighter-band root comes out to 2.64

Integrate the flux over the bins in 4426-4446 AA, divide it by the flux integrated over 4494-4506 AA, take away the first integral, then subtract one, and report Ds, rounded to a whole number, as -126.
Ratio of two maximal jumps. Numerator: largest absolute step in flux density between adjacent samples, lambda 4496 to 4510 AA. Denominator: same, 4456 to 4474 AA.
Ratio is 0.46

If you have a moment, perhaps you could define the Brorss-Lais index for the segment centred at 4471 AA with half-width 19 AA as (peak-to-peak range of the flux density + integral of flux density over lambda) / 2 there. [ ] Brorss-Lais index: 114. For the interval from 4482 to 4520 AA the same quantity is 128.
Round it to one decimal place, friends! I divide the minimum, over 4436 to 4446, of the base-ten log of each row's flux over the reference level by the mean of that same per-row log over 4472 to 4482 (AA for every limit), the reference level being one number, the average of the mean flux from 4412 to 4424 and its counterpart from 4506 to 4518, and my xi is 2.5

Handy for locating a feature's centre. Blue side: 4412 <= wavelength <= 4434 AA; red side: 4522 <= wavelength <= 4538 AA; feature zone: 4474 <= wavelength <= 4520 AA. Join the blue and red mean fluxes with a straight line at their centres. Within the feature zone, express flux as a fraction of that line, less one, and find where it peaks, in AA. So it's 4509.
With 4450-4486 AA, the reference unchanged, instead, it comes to 4465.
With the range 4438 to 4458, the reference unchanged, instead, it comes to 4443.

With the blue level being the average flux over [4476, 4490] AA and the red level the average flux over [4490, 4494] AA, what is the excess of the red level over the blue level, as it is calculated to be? 0.9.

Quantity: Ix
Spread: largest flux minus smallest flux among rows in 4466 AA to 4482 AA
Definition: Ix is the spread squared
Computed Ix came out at 0.2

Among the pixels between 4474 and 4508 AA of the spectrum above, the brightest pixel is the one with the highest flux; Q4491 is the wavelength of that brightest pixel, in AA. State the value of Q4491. 4507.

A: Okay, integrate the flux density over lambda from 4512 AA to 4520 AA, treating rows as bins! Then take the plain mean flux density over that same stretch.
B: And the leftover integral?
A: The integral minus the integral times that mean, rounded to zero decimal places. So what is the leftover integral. -322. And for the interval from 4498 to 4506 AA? -309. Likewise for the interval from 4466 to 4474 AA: -246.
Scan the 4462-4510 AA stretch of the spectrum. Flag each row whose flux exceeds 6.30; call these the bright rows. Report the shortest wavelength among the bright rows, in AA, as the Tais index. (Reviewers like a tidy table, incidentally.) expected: 4465 AA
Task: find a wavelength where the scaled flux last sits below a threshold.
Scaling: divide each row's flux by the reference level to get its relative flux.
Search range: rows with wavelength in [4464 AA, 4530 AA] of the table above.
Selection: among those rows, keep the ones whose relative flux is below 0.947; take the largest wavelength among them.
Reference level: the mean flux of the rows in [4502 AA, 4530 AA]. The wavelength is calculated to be 4529 AA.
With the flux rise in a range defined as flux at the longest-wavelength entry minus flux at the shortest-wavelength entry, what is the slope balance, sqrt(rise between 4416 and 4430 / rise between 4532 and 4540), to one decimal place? 1.1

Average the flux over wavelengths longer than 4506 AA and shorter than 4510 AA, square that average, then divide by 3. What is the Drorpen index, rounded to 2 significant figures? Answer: 17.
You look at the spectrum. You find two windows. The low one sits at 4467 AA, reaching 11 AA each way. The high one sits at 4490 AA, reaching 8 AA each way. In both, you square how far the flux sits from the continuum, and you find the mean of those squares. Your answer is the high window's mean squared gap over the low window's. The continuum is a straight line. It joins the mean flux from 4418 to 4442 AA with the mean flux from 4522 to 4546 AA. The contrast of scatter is 1.3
